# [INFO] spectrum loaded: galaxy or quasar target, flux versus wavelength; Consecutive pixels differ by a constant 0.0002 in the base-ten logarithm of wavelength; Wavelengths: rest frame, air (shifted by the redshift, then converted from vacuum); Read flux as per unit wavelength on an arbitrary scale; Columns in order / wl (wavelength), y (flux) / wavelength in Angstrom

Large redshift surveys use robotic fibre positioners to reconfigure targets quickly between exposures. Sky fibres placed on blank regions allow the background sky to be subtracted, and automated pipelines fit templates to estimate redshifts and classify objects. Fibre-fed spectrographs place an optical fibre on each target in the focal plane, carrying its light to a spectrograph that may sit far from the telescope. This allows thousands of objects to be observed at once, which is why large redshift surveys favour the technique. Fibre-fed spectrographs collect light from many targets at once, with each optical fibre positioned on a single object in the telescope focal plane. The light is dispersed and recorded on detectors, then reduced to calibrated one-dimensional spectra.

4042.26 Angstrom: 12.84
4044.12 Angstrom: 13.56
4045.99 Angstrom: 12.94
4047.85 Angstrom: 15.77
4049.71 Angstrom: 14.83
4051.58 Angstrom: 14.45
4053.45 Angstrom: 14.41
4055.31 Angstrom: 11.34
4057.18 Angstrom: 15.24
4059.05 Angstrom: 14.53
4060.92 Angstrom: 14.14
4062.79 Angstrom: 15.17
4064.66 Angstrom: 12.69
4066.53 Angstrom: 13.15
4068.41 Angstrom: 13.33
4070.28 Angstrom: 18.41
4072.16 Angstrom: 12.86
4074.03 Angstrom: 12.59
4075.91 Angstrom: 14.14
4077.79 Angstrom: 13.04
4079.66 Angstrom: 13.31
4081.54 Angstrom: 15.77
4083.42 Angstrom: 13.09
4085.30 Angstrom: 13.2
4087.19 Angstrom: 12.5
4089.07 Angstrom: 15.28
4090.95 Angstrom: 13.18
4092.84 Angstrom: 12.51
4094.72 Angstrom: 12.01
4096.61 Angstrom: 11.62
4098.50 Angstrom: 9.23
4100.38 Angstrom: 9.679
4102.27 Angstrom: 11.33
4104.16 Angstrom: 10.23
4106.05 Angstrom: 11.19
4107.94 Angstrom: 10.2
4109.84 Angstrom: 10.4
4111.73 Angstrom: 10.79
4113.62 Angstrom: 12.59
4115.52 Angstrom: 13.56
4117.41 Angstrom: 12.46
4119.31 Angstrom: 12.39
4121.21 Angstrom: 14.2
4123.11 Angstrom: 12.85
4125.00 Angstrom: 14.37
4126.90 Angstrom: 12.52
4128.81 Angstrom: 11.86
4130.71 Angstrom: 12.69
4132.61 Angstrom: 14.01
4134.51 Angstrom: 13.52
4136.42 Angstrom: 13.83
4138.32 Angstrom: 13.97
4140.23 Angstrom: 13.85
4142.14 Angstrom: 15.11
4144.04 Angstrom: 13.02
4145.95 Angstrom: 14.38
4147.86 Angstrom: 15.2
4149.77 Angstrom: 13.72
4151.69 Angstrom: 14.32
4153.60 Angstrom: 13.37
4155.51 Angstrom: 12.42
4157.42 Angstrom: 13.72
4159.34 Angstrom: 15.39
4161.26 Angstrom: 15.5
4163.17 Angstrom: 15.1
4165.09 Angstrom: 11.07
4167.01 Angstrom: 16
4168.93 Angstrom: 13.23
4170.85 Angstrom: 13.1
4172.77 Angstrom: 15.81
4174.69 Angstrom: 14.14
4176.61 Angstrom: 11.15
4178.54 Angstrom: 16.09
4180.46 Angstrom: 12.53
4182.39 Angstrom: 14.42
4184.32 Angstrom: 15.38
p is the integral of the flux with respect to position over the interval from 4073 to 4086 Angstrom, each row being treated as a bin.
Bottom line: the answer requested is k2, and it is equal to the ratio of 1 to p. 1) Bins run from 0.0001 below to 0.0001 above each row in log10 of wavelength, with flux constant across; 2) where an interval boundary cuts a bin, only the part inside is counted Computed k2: 0.0057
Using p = 177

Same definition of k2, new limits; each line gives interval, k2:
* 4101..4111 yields 0.0094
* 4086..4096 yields 0.0077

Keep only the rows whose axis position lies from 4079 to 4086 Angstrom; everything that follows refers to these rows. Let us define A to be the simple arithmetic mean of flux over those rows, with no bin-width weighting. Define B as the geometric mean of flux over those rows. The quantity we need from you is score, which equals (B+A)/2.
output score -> 13.8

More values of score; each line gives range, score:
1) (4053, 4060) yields 13.8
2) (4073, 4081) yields 13.3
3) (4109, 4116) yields 11.8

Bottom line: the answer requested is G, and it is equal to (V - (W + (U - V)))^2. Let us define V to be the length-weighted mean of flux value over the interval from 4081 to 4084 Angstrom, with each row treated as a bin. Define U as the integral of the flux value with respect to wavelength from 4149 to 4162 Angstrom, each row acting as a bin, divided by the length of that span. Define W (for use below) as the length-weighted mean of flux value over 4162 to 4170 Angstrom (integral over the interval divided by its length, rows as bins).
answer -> 0.8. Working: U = 14.0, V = 14.4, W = 13.9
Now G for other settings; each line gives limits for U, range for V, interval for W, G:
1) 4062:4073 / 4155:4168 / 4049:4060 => 0.0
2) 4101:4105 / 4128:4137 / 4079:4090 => 3.2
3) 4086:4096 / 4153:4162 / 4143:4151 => 1.0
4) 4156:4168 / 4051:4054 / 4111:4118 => 4.2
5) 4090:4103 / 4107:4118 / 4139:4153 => 5.2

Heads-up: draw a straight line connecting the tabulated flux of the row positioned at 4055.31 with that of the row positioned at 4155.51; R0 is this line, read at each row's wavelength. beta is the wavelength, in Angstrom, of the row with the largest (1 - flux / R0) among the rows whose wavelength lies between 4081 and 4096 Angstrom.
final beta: 4094.72 Angstrom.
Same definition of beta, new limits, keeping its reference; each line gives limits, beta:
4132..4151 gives 4144.04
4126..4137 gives 4128.81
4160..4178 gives 4176.61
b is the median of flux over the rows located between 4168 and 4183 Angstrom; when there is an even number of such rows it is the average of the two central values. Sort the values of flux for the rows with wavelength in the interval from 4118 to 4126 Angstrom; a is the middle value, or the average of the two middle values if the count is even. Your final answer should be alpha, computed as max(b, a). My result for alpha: 13.7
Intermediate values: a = 13.5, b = 13.7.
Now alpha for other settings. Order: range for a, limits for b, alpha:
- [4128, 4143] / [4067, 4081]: 13.8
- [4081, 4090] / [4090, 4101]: 13.2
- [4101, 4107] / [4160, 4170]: 15.1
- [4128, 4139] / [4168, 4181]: 13.7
